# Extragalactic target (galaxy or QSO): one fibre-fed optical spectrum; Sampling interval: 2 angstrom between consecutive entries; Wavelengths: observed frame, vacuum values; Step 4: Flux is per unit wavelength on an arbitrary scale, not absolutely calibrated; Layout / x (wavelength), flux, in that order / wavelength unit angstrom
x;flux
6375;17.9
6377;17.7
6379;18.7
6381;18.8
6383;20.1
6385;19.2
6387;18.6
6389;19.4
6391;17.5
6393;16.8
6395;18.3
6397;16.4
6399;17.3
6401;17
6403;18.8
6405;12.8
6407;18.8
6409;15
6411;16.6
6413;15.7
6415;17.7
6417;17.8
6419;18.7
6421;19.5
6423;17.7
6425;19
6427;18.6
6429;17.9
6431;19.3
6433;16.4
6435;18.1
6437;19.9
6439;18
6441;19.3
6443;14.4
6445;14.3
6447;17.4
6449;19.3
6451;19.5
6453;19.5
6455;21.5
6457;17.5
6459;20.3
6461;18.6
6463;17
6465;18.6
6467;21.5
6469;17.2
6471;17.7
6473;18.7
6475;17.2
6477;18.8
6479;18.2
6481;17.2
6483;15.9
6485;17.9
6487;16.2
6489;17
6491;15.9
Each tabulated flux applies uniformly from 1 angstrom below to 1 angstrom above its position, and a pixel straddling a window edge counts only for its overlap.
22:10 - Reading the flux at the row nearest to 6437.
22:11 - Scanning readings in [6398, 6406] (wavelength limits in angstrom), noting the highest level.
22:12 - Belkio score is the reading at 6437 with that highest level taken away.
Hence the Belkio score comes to 1.1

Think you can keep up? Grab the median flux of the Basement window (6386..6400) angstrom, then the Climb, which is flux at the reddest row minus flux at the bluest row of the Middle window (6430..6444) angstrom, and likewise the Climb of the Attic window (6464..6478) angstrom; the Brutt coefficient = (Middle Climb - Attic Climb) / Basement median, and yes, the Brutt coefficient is -0.29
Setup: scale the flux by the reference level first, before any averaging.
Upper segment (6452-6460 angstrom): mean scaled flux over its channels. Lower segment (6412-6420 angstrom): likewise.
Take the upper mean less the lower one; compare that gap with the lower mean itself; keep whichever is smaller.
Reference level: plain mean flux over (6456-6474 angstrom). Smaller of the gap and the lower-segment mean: 0.12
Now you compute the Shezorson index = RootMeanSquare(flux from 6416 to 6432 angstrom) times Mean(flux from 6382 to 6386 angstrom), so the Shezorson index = 365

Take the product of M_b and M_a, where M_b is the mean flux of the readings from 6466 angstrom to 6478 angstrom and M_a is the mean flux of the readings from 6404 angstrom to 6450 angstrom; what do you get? 324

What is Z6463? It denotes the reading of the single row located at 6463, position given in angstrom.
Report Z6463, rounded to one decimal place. 17.0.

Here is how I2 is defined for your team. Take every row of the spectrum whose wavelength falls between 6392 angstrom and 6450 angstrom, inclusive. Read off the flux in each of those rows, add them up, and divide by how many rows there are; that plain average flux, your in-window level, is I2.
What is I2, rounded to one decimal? 17.5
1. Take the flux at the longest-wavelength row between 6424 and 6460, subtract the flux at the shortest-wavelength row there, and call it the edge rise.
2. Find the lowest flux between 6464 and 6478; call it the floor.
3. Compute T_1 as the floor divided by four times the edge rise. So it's 3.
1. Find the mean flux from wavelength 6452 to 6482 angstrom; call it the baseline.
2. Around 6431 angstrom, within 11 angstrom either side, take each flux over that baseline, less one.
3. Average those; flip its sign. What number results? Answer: 0.01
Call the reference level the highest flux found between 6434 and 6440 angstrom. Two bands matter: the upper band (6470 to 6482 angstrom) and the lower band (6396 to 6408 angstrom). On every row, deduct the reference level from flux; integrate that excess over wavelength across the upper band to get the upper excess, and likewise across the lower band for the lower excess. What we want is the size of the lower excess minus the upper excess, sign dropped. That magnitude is 13.4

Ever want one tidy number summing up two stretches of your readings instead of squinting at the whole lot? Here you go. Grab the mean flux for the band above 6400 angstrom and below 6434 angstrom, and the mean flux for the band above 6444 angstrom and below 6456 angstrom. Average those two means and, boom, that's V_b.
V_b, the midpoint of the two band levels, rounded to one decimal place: 18.0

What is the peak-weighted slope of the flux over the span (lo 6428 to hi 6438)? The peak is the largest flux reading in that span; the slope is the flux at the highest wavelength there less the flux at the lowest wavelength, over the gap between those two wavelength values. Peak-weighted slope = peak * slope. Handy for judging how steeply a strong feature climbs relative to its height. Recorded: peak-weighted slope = 5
